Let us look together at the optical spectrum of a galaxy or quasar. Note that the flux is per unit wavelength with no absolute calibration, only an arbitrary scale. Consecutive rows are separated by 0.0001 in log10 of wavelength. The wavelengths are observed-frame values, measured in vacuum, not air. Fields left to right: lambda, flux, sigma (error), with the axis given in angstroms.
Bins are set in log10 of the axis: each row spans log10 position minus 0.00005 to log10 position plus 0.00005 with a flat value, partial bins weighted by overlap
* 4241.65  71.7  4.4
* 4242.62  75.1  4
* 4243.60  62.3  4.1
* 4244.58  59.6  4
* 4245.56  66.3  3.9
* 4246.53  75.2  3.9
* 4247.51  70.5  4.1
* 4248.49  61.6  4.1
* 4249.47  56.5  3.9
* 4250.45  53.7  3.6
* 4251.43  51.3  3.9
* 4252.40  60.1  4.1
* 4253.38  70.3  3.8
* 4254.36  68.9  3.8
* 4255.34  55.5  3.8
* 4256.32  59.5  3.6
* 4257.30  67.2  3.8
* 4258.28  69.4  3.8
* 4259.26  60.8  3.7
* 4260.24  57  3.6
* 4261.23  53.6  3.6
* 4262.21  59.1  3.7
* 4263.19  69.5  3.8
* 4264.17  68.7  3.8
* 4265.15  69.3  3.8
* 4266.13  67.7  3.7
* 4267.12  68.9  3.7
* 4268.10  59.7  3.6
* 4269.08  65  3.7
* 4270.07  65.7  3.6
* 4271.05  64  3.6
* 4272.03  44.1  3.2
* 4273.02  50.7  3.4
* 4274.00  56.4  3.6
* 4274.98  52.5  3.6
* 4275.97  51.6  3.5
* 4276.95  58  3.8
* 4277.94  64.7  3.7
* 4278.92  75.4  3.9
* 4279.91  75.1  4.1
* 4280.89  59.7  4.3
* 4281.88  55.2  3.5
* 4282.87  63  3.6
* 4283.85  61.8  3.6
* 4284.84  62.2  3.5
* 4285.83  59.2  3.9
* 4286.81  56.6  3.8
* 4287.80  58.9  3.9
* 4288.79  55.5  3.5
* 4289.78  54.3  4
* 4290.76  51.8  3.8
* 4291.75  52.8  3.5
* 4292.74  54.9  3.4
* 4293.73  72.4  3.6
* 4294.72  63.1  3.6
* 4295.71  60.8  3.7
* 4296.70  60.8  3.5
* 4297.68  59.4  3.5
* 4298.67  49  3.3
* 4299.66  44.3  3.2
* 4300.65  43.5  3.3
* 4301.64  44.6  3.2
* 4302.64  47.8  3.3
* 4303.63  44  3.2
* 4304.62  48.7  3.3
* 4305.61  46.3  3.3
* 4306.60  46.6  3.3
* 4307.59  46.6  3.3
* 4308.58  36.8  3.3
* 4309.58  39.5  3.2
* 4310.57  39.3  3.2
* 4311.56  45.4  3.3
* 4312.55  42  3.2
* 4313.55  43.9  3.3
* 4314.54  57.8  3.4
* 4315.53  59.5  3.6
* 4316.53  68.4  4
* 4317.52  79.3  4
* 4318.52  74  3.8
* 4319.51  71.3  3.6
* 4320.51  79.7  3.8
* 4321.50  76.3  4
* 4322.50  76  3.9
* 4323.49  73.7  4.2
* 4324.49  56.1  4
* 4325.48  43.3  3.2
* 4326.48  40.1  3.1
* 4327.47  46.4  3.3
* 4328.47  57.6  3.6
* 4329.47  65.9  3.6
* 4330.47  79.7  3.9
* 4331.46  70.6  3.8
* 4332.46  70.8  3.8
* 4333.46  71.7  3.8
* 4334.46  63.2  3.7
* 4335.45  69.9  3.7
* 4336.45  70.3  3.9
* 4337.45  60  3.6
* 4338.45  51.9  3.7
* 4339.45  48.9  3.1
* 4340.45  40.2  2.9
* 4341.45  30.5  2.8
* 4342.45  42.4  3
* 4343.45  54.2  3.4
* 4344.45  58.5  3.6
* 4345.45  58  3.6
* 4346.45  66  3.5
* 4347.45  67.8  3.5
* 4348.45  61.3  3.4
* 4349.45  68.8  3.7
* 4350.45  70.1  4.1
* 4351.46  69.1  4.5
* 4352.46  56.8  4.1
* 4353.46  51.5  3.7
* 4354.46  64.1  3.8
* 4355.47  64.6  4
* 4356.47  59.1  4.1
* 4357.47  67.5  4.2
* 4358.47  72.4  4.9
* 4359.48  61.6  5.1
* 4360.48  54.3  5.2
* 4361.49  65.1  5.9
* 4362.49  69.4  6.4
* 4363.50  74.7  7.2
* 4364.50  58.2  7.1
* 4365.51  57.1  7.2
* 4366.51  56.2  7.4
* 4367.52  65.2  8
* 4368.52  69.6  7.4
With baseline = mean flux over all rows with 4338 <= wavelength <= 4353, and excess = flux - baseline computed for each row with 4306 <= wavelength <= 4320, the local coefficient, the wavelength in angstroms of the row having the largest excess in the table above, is 4317.52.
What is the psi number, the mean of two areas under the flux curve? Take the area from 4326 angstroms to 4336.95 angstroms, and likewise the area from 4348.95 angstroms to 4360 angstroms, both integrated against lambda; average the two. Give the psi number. 706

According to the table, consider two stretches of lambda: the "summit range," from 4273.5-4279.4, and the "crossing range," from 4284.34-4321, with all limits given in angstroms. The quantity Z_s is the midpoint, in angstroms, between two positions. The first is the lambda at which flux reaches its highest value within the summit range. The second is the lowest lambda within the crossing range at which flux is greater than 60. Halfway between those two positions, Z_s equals 4281.9 angstroms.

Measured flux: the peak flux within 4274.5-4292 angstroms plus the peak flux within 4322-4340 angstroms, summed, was 155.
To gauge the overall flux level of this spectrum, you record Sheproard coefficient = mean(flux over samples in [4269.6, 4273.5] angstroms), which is 56.1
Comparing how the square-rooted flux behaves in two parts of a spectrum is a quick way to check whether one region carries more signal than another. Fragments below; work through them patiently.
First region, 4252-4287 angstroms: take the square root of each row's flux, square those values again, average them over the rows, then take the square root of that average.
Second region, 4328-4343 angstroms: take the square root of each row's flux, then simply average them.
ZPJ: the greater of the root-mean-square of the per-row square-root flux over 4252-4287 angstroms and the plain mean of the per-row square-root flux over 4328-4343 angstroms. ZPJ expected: 7.86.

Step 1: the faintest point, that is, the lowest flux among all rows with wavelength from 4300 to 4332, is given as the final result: 36.8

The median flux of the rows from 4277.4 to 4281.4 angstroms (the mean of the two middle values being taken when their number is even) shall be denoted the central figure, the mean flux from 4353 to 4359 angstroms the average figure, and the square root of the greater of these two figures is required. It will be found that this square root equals 8.36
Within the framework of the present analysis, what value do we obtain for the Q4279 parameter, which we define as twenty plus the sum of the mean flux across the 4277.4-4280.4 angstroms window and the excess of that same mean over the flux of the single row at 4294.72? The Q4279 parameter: 100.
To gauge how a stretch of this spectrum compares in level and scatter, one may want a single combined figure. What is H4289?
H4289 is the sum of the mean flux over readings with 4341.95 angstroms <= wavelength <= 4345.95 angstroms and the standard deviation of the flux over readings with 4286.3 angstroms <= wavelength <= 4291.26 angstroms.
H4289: 56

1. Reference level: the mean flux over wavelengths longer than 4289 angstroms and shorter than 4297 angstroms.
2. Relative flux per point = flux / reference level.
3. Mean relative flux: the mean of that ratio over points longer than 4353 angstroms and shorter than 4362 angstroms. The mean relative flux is 1.06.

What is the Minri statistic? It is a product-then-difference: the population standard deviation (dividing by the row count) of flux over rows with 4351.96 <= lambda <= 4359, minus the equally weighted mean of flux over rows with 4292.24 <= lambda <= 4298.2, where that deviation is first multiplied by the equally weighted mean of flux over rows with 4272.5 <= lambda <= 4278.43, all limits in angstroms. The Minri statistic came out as 299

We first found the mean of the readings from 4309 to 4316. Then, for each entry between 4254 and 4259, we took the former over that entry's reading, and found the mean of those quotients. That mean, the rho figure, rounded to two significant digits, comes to 0.74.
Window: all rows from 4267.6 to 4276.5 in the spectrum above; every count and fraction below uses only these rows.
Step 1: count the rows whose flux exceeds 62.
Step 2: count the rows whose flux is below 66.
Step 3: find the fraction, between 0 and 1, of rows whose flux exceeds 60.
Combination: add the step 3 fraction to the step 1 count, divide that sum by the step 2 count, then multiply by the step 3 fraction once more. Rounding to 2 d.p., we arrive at 0.12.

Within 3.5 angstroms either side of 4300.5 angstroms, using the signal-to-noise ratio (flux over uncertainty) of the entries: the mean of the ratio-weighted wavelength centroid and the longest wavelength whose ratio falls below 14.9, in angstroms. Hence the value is 4302.1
